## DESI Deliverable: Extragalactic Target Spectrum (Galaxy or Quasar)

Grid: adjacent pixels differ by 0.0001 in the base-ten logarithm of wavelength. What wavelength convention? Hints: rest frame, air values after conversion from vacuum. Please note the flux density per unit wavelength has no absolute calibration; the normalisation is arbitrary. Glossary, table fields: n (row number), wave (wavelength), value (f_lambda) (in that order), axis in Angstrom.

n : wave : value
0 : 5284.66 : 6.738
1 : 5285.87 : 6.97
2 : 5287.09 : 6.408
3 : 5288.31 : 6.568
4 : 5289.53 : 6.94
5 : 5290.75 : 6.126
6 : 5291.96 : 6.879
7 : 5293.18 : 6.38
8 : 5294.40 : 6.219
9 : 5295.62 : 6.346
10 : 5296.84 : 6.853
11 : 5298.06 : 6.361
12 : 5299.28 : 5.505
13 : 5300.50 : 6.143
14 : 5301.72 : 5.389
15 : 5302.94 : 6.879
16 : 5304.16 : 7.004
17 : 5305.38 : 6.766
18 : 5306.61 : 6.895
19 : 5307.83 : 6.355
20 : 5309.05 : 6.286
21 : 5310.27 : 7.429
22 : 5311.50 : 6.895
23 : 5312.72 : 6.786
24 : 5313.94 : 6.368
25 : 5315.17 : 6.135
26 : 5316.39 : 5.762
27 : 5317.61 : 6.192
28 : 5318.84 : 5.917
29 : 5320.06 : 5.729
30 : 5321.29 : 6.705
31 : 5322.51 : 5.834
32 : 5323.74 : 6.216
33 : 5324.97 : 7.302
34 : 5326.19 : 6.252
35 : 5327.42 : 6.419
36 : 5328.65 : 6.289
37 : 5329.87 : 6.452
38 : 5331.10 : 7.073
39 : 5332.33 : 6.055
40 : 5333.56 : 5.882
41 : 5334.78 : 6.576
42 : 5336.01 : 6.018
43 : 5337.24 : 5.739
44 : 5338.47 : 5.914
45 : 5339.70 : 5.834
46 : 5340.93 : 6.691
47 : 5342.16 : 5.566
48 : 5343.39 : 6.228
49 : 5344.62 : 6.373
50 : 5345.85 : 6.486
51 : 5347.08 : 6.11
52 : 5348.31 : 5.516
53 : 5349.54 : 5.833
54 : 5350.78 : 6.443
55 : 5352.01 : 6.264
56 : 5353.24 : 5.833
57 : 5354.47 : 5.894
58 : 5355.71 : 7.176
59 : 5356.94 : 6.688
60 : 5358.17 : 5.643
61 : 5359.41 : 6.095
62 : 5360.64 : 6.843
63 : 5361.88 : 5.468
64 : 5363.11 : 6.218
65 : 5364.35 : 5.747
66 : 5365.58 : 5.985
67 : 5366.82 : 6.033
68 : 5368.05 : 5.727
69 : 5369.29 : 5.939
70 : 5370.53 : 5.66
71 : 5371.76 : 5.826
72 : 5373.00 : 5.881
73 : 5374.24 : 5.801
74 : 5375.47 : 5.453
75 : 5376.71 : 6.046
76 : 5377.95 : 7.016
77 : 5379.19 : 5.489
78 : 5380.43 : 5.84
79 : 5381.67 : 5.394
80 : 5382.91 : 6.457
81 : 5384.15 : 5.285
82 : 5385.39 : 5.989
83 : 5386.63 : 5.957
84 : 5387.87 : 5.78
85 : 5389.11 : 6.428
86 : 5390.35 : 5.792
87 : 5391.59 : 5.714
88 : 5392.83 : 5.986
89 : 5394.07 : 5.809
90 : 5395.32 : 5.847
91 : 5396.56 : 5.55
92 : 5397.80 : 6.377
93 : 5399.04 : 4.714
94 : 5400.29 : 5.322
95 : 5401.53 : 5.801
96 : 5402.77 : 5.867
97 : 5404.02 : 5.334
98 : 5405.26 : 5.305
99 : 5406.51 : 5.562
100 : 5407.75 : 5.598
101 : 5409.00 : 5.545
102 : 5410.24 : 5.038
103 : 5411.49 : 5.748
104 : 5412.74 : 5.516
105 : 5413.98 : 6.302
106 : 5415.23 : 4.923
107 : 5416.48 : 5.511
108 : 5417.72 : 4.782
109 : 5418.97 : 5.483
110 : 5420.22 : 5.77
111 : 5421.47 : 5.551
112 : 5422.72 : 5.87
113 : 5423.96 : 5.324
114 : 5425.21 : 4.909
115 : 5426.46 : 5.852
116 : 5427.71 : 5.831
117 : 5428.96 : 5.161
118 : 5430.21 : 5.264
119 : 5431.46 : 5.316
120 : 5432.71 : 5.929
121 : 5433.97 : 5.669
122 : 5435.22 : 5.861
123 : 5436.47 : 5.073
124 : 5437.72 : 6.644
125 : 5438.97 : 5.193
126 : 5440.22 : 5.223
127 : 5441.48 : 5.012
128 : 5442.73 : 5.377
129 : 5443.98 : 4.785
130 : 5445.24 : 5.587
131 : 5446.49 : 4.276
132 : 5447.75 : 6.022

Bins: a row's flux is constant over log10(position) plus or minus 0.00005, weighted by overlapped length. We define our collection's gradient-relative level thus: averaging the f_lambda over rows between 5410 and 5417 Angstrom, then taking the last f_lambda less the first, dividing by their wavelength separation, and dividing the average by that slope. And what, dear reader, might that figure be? 73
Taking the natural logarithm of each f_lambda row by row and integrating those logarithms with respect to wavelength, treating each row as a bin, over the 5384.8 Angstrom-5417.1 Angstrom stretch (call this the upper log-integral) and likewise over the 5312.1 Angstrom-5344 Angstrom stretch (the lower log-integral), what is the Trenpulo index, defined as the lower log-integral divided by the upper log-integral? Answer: 1.04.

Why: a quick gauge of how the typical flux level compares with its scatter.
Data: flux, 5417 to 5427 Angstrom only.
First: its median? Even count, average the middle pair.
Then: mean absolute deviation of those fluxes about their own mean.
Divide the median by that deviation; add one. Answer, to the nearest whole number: 18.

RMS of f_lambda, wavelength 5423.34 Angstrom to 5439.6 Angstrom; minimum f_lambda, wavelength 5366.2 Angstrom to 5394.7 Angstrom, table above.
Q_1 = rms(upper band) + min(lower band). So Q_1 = 10.8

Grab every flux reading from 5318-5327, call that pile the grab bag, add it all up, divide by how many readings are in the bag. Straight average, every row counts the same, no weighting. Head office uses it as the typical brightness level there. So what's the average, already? 6.28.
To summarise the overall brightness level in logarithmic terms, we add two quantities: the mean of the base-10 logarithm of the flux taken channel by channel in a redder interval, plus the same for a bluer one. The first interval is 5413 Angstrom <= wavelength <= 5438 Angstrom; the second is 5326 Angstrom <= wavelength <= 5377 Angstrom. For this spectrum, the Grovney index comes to 1.53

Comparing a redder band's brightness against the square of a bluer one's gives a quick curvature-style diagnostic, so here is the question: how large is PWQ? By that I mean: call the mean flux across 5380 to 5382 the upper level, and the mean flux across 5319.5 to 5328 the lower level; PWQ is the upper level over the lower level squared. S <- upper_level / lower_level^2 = 0.139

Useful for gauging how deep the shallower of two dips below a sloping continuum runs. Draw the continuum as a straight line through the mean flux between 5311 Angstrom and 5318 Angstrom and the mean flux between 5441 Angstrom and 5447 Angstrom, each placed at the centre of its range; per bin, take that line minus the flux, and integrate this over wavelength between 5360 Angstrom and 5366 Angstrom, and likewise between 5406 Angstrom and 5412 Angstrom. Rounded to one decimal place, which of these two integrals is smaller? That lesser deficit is -1.2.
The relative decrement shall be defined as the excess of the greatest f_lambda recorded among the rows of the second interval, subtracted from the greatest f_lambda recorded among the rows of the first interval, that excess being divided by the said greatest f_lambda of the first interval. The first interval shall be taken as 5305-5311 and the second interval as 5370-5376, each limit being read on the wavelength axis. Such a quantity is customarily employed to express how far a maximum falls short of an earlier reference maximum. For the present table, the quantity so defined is 0.21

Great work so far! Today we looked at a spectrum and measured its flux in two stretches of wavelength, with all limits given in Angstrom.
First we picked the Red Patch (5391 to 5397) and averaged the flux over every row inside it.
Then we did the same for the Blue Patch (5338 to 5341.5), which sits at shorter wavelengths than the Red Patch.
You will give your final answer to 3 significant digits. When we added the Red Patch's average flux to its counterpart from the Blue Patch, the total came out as 11.9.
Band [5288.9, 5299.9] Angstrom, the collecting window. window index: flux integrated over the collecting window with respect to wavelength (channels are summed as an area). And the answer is 70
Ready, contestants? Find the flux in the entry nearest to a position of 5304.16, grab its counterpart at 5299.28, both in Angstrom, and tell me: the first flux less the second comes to 1.5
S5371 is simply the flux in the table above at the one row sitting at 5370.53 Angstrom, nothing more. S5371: 5.66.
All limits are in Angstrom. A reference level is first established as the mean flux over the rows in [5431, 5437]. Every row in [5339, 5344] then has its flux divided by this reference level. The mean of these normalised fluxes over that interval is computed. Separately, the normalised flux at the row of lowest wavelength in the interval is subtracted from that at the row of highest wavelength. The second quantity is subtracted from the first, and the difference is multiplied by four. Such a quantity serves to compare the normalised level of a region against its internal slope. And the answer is 4.1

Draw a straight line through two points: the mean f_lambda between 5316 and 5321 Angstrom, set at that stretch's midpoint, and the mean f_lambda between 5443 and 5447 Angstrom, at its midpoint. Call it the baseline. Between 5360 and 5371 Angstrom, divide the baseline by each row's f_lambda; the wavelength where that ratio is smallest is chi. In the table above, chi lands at 5360.64 Angstrom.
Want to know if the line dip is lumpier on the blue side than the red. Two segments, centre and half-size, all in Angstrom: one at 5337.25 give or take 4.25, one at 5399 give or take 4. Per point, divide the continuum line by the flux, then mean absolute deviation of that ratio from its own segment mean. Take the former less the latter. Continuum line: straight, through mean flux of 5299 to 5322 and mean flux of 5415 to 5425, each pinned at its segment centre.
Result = -0.022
